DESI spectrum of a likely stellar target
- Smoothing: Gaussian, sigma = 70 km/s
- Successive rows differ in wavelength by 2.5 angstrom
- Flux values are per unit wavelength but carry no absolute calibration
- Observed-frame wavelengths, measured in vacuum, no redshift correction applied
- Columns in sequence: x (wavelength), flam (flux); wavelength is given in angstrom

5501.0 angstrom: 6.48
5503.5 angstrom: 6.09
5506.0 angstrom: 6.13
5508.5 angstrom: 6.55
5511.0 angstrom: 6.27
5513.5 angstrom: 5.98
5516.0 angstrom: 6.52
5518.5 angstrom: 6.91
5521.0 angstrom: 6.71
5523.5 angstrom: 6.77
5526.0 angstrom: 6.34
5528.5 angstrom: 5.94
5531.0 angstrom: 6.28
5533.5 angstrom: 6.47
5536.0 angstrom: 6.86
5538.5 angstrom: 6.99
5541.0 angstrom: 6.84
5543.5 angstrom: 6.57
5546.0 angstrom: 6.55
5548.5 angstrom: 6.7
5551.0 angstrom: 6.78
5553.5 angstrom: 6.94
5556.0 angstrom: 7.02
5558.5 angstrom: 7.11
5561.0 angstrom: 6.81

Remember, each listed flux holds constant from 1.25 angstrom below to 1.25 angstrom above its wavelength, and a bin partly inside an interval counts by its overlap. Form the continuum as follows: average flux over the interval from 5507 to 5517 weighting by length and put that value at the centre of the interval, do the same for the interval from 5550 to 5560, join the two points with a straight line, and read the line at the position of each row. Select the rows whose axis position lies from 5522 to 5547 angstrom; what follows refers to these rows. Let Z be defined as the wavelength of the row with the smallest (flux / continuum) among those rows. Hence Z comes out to 5528.5 angstrom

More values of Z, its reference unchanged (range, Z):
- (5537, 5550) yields 5546.0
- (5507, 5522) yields 5513.5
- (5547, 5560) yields 5548.5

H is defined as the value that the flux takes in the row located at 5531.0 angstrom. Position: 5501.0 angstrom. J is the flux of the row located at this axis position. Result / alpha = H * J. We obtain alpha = 40.7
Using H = 6.28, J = 6.48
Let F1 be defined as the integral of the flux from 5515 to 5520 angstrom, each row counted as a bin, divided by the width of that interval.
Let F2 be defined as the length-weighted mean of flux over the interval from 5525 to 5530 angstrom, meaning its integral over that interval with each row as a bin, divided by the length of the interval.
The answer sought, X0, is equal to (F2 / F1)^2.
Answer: 0.83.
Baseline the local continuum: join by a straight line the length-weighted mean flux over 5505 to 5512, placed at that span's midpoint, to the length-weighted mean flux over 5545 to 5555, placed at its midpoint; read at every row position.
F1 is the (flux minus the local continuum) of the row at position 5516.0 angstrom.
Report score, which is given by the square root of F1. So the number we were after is 0.34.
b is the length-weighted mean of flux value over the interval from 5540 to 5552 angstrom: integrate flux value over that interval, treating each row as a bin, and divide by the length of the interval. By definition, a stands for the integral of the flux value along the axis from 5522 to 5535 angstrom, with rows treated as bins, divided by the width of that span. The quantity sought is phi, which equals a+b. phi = 13.1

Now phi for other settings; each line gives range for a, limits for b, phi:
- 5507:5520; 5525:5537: 12.8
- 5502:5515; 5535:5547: 13.0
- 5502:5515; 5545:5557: 13.0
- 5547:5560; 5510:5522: 13.4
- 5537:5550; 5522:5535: 13.1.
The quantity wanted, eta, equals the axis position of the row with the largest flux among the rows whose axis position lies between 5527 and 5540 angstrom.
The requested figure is 5538.5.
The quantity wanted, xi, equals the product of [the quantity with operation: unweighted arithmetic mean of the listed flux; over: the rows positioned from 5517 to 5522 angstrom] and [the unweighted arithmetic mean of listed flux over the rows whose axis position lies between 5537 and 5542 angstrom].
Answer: 47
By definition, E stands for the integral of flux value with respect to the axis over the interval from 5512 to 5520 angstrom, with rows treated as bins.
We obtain 52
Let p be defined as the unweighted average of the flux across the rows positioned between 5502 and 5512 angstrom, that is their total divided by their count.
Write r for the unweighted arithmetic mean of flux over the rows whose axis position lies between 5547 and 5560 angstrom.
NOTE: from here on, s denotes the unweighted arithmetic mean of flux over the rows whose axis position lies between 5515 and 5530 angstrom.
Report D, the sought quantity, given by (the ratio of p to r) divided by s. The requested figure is 0.139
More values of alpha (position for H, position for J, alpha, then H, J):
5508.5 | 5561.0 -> 44.6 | 6.55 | 6.81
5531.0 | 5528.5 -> 37.3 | 6.28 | 5.94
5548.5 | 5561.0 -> 45.6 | 6.7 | 6.81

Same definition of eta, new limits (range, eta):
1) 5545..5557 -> 5556.0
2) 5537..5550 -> 5538.5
